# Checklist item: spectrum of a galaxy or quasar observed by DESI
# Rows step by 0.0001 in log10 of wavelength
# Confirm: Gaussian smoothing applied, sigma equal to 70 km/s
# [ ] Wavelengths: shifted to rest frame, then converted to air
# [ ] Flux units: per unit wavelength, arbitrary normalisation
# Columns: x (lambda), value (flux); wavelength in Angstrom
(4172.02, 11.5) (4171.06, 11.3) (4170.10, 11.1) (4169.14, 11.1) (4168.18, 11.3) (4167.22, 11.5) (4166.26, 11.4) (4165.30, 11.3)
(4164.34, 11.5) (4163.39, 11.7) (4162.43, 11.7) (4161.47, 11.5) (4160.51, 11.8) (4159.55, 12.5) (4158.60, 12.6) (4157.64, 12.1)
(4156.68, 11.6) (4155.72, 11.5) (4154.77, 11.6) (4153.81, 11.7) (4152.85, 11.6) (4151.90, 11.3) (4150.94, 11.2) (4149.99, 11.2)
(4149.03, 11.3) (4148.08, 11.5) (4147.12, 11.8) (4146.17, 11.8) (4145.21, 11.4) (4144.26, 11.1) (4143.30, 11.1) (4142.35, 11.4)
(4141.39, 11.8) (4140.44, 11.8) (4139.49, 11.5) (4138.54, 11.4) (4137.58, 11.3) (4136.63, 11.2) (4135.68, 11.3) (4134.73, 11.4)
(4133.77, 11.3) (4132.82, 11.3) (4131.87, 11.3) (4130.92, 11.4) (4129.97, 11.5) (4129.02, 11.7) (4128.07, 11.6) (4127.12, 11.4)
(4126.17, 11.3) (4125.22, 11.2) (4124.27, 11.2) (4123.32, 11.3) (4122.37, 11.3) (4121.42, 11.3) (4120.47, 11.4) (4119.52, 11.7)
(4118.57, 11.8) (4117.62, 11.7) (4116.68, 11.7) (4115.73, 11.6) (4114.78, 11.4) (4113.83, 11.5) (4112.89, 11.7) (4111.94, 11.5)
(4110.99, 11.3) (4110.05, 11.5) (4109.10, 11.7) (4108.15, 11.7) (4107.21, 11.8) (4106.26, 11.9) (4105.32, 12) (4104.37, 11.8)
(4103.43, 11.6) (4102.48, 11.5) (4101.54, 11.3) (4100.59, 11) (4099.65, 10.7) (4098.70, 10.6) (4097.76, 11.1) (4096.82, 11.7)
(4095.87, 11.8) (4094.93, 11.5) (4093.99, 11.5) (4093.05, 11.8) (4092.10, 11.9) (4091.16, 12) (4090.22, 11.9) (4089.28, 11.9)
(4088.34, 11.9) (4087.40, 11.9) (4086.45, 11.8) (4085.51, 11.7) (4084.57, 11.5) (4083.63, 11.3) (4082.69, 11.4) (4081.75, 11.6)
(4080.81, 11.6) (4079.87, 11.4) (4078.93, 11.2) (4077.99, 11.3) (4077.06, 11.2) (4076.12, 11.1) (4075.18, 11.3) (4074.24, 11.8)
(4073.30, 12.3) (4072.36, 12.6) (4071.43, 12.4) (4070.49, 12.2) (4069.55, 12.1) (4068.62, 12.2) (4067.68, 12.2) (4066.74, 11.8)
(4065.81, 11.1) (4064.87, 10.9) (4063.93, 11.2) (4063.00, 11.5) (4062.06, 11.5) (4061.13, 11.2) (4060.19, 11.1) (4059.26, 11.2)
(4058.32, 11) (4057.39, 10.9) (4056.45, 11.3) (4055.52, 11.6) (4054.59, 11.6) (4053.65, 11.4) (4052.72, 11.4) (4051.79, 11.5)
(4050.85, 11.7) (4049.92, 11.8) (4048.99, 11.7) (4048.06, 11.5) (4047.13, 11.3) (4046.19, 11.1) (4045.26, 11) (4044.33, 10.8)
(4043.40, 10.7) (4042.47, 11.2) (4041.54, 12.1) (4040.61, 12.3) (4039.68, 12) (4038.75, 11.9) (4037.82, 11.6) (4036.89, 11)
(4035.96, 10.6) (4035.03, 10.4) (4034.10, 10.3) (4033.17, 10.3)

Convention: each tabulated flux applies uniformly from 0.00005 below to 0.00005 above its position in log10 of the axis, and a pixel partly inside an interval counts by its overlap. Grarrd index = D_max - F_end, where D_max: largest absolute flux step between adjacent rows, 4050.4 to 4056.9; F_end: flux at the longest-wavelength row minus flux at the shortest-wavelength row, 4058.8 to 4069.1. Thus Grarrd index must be -0.7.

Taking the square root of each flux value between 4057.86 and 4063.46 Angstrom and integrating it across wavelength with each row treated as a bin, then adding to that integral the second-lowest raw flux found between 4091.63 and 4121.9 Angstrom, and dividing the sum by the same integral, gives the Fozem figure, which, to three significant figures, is 1.57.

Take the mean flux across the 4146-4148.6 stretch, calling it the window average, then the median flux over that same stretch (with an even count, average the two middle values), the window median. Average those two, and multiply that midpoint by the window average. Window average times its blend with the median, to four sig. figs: 137.5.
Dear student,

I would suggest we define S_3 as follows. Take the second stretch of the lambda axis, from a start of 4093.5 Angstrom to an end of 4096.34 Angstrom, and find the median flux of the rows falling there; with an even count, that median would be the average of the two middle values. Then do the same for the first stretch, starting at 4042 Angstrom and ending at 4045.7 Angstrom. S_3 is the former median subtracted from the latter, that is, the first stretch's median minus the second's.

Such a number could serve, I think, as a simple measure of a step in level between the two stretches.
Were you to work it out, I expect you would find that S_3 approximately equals -0.6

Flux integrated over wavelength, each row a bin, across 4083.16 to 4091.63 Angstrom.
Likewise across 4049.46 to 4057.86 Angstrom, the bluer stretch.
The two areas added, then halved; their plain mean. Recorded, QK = 98.0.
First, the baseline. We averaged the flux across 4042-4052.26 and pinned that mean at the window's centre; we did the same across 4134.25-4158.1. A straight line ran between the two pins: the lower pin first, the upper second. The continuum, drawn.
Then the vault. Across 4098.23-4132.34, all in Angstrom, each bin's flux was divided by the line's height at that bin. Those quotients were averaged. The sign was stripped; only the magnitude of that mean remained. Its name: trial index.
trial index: 1.004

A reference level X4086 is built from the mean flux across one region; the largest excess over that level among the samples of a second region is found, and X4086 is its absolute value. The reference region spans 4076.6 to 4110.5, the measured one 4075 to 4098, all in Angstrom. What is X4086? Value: 0.44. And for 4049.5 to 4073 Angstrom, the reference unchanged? 1.04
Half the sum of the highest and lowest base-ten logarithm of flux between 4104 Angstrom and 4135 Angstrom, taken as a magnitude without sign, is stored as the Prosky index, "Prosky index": 1.06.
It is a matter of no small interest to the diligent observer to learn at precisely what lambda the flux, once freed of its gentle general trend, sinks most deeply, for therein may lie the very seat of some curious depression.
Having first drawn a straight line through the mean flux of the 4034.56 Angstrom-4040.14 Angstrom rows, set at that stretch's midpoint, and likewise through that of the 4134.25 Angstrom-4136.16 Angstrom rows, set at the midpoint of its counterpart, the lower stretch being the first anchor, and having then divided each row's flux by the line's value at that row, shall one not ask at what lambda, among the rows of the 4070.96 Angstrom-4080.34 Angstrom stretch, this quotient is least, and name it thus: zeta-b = 4076.12 Angstrom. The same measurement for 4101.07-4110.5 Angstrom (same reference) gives 4101.54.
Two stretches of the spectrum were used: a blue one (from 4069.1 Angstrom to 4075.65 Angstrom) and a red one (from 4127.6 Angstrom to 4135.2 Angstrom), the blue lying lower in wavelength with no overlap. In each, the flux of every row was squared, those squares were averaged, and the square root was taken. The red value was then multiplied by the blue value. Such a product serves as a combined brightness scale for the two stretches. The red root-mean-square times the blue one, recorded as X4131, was 138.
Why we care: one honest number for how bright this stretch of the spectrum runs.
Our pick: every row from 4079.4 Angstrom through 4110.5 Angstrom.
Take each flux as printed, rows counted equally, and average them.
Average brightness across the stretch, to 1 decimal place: 11.6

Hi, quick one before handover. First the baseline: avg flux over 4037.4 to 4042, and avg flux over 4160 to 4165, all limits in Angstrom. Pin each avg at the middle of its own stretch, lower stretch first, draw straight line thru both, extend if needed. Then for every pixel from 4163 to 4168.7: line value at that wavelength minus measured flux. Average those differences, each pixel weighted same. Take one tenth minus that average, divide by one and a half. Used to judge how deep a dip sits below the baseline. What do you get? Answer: -0.05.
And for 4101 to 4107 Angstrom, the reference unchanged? -0.01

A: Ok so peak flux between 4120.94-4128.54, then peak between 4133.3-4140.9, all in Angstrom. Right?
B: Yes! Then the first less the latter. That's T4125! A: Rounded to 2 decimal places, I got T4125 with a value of -0.20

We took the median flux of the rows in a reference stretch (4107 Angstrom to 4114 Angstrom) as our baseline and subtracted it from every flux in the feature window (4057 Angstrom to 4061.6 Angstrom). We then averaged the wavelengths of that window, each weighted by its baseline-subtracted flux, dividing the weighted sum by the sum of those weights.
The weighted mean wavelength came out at 4059.0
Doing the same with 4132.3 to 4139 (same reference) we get 4135.6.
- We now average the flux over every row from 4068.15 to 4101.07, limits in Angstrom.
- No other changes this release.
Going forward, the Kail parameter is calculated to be 11.63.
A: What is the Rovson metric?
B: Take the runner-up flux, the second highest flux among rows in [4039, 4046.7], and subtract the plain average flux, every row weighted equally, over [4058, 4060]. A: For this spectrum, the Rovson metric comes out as 1.0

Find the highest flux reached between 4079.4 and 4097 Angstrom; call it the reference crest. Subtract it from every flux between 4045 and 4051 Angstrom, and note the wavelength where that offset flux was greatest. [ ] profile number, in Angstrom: 4049.92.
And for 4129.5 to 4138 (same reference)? 4129.97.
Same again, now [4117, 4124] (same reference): 4118.57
